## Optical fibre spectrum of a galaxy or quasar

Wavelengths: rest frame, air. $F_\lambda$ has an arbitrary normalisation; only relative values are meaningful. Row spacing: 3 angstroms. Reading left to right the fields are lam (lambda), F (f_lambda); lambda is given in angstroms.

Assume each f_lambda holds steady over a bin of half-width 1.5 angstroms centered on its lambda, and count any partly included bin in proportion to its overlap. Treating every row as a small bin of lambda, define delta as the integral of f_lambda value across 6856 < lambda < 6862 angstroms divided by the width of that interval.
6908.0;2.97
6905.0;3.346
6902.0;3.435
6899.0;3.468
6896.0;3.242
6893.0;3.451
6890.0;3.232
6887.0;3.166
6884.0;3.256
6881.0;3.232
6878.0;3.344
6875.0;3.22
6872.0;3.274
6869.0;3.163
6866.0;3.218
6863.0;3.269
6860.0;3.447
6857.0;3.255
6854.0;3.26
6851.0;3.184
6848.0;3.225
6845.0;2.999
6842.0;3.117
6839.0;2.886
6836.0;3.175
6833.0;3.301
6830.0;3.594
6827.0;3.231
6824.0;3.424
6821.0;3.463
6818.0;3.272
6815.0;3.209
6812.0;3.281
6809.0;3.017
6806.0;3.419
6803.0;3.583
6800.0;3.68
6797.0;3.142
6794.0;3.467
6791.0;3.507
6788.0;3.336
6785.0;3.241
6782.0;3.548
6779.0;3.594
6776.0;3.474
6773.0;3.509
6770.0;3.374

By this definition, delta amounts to 3.35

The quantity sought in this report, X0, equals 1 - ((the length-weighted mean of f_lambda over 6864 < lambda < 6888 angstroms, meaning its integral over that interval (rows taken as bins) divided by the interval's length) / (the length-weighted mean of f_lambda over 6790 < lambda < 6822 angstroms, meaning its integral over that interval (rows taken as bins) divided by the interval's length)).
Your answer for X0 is 0.04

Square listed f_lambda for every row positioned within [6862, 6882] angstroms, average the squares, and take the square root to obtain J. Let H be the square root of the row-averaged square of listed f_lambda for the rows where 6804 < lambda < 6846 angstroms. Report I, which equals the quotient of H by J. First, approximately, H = 3.25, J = 3.25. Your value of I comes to 1.00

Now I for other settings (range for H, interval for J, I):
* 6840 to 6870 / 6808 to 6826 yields 0.98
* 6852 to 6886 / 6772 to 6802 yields 0.95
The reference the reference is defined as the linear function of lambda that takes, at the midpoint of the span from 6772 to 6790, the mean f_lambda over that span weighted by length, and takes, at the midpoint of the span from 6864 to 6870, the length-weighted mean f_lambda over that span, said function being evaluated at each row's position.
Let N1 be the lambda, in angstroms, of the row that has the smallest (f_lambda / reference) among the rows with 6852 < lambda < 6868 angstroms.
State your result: 6866.0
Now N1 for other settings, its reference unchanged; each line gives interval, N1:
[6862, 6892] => 6869.0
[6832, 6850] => 6839.0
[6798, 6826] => 6809.0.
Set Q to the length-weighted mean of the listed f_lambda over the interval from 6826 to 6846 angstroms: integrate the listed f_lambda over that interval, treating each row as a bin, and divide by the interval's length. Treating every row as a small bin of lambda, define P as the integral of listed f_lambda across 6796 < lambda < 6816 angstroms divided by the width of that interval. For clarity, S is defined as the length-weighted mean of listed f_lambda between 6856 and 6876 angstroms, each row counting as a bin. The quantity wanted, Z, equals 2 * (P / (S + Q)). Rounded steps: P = 3.34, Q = 3.19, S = 3.27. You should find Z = 1.04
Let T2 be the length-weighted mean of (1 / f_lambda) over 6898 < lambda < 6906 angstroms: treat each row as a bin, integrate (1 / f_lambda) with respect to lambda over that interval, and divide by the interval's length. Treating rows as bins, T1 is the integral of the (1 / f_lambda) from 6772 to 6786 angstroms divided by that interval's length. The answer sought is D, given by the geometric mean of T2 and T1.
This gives 0.290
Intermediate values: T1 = 0.288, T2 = 0.293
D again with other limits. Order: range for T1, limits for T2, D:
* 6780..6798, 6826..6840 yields 0.302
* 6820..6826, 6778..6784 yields 0.287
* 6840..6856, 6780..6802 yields 0.305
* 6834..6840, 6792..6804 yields 0.308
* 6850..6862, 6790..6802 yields 0.297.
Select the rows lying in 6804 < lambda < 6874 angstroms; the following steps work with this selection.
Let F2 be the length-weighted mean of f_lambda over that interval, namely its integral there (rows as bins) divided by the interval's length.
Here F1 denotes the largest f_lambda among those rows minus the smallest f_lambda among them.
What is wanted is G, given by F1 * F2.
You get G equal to 2.30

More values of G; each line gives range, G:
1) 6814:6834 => 1.29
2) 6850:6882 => 0.93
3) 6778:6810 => 2.26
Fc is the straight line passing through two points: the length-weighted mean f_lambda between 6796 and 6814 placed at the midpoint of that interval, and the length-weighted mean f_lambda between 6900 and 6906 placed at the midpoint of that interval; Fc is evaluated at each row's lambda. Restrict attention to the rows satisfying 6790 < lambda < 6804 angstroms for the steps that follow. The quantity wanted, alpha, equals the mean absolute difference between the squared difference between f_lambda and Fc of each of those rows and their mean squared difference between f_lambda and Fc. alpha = 0.025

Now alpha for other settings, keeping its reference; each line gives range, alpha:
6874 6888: 0.012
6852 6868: 0.005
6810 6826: 0.005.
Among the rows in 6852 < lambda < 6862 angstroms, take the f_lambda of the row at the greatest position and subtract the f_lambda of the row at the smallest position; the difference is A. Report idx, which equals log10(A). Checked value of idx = -0.73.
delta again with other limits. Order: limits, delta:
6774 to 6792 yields 3.45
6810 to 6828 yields 3.31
